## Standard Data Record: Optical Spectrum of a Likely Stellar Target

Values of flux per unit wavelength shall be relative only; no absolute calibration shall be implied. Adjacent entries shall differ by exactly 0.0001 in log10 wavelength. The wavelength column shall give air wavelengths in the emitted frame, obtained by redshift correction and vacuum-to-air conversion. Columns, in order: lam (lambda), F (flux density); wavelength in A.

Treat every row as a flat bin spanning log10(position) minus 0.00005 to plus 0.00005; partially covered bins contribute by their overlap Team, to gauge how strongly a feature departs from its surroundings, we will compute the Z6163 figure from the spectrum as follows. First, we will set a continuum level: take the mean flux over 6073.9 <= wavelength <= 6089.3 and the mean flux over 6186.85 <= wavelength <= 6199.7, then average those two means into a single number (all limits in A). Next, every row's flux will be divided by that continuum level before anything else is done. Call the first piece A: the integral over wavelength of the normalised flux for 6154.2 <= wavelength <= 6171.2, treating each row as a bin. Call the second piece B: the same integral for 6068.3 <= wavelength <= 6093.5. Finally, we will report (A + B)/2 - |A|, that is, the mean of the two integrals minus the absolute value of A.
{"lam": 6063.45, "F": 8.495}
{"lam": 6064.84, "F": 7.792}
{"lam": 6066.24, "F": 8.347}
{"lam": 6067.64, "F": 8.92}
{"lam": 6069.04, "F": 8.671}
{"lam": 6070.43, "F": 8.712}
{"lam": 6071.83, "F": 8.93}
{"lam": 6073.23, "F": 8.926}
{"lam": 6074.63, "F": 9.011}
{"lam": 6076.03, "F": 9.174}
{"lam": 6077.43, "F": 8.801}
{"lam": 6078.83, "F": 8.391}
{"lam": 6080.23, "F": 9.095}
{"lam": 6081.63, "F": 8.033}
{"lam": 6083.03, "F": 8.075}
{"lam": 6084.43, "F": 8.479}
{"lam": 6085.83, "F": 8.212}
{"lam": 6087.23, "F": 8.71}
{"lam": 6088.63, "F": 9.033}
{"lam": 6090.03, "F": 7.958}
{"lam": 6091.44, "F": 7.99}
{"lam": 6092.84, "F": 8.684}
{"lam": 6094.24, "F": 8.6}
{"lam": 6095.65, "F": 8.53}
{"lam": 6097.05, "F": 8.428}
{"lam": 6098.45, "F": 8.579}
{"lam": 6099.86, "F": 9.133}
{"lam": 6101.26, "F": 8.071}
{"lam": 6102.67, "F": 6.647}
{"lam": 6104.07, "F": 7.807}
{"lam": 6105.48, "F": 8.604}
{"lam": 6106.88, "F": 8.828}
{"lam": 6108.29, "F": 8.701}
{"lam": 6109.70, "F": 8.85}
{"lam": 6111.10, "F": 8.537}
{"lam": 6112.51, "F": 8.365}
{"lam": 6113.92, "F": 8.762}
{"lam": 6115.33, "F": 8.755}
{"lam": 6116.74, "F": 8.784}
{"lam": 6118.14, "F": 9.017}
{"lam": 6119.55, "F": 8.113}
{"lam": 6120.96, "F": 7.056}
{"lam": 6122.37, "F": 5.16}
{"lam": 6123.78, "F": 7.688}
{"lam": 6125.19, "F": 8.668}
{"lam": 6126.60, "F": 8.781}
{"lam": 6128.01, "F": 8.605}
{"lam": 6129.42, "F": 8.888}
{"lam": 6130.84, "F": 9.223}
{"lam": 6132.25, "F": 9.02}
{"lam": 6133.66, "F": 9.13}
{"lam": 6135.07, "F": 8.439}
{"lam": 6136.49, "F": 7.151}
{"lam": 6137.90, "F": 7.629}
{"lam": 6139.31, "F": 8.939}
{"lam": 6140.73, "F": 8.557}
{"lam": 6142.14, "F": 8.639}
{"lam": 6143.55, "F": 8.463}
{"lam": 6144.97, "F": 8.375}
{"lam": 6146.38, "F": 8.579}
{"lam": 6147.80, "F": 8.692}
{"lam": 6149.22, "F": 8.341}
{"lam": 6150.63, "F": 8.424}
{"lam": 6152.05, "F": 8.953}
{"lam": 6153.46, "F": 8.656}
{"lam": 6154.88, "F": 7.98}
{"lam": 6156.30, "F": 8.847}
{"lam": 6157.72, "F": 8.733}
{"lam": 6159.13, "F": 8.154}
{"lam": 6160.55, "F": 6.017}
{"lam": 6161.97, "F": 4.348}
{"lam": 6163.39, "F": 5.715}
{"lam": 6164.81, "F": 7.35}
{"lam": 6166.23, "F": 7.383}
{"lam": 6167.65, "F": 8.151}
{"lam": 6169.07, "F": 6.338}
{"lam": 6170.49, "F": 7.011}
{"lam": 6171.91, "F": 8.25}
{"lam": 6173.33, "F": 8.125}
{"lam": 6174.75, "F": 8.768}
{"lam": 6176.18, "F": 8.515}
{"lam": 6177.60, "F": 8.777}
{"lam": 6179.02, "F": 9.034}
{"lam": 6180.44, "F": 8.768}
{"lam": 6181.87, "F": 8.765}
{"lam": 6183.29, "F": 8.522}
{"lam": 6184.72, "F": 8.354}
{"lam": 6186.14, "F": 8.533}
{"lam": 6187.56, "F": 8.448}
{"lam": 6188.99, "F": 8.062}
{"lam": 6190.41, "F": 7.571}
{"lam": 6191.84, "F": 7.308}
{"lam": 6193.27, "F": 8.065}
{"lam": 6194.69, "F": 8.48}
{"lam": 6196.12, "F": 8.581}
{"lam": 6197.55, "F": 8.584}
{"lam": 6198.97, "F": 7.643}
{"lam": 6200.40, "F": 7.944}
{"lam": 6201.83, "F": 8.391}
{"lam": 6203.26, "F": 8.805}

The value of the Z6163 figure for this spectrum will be 5.7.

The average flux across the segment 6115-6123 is 7.8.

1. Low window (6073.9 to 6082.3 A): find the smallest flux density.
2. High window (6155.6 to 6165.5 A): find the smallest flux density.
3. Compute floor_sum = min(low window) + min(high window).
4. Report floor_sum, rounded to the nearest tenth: 12.4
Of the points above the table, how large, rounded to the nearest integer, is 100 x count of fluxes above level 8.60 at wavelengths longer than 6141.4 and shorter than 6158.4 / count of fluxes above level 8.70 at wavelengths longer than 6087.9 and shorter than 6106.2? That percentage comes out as 300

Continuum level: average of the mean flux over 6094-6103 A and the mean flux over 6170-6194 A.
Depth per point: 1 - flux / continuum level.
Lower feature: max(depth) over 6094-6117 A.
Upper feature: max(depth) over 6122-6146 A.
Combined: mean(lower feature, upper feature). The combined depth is 0.29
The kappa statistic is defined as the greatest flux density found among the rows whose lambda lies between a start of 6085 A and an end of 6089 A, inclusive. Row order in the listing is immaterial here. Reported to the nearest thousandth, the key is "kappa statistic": 9.033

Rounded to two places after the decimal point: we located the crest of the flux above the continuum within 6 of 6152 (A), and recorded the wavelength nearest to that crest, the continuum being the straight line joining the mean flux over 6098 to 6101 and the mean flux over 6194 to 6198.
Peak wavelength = 6152.05 A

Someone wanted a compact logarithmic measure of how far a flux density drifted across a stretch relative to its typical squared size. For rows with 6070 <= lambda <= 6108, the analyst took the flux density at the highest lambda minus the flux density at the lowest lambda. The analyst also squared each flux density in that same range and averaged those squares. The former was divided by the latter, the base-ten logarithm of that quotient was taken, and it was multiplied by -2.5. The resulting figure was 7.0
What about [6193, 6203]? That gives 5.8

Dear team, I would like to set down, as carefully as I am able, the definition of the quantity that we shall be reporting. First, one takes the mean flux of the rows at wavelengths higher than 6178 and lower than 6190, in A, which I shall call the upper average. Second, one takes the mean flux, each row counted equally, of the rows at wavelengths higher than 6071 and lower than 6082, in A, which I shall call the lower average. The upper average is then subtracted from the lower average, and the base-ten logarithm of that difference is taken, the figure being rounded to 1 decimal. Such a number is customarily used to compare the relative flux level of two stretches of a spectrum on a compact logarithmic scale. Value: -0.6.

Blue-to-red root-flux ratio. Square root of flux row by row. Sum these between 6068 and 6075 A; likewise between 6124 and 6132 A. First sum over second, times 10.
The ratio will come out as 10.0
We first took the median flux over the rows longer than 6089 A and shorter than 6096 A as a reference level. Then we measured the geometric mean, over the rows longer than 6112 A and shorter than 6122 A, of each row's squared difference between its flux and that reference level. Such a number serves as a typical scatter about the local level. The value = 0.12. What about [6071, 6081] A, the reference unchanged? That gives 0.14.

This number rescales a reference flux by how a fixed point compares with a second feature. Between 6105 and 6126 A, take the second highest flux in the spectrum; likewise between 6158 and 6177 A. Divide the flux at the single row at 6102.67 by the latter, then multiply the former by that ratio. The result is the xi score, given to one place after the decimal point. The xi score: 6.9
